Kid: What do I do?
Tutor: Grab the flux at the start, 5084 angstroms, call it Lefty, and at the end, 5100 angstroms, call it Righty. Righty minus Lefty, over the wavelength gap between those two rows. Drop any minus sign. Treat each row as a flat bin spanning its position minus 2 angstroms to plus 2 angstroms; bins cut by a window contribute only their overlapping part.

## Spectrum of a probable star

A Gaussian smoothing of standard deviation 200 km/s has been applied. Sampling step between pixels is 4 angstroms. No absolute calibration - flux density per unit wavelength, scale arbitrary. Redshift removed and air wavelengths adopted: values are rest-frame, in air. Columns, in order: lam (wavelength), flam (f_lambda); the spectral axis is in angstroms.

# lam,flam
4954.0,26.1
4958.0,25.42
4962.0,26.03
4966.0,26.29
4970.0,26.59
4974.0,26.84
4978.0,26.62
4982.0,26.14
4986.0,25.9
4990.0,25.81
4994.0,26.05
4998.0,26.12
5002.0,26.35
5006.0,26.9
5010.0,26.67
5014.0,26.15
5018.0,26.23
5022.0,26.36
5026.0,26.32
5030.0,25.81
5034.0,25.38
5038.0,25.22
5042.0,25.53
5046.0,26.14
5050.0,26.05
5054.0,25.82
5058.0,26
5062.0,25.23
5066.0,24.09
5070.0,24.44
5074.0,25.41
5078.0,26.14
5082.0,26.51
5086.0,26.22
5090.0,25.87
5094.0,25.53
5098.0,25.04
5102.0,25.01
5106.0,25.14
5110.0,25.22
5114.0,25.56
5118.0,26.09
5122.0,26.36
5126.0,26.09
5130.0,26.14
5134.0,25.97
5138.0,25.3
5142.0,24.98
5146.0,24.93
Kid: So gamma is 0.10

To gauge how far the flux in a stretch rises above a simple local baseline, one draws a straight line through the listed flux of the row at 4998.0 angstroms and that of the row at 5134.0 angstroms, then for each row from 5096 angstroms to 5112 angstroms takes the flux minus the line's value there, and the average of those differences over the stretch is -0.90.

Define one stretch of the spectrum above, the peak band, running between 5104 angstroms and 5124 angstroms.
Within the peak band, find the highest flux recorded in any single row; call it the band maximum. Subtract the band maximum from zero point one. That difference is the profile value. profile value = -26.3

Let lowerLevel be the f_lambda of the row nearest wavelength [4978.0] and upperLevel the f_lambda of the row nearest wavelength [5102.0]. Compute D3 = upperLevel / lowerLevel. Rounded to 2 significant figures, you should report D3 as 0.94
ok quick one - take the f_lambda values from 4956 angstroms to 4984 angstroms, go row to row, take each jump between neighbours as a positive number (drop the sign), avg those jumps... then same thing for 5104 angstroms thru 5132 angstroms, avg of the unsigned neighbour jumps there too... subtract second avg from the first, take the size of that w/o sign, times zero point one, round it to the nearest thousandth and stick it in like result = 0.010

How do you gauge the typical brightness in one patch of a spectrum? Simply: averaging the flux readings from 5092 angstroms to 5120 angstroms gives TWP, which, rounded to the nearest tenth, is 25.4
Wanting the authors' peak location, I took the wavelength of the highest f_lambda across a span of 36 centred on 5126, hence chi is 5122.0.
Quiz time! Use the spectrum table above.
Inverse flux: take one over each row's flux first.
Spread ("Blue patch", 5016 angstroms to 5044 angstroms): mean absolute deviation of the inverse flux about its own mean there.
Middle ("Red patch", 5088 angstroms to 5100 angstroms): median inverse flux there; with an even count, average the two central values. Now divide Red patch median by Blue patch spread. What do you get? 65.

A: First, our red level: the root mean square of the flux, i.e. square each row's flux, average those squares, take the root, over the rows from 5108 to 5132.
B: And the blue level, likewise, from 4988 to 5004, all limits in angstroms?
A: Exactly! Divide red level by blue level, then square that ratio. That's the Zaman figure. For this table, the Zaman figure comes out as 0.99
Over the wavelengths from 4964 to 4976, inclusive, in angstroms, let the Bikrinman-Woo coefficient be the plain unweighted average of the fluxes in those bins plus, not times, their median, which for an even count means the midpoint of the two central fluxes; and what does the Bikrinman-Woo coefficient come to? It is 53.2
